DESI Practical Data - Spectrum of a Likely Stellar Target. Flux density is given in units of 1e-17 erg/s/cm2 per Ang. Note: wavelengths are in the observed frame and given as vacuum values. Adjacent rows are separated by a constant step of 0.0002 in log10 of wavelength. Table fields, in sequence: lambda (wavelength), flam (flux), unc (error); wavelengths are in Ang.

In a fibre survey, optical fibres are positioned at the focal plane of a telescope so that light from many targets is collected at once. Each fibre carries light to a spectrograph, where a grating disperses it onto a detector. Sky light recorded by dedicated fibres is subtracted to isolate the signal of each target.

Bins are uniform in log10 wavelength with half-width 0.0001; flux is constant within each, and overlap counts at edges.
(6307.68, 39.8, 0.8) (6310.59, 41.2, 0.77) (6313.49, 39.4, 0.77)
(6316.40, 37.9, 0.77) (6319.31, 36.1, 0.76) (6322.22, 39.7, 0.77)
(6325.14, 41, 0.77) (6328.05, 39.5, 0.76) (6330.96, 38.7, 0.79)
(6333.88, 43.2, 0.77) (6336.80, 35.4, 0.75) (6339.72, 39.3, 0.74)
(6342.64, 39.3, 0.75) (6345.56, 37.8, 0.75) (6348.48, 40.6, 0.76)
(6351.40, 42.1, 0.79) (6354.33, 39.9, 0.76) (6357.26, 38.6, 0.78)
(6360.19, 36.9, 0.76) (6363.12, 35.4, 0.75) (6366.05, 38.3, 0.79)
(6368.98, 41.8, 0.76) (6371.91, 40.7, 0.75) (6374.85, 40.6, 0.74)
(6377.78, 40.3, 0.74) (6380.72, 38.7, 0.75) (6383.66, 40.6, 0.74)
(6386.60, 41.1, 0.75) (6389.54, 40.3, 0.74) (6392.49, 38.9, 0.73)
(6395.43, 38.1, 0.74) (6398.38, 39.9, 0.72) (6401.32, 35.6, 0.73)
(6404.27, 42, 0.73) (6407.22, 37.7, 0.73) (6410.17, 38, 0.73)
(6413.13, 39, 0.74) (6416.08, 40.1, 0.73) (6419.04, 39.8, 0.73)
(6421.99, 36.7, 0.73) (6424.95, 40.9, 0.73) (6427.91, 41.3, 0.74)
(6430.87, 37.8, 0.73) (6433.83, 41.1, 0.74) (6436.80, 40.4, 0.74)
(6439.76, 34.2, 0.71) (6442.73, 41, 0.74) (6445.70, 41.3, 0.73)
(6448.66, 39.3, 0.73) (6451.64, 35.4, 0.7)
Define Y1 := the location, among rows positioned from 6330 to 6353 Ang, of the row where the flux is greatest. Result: 6333.88 Ang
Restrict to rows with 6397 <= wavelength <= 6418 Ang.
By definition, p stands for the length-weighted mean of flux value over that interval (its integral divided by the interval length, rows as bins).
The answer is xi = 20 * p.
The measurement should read 778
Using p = 38.9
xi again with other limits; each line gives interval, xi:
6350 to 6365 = 771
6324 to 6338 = 792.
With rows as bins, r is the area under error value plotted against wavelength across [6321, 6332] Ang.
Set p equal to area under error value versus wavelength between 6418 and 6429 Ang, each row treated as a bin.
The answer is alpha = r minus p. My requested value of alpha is 0.43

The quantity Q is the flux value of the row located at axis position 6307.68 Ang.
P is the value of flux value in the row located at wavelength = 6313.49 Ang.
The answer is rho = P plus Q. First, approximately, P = 39.4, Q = 39.8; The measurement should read 79.2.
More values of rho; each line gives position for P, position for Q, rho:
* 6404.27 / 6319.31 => 78.1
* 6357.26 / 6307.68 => 78.4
